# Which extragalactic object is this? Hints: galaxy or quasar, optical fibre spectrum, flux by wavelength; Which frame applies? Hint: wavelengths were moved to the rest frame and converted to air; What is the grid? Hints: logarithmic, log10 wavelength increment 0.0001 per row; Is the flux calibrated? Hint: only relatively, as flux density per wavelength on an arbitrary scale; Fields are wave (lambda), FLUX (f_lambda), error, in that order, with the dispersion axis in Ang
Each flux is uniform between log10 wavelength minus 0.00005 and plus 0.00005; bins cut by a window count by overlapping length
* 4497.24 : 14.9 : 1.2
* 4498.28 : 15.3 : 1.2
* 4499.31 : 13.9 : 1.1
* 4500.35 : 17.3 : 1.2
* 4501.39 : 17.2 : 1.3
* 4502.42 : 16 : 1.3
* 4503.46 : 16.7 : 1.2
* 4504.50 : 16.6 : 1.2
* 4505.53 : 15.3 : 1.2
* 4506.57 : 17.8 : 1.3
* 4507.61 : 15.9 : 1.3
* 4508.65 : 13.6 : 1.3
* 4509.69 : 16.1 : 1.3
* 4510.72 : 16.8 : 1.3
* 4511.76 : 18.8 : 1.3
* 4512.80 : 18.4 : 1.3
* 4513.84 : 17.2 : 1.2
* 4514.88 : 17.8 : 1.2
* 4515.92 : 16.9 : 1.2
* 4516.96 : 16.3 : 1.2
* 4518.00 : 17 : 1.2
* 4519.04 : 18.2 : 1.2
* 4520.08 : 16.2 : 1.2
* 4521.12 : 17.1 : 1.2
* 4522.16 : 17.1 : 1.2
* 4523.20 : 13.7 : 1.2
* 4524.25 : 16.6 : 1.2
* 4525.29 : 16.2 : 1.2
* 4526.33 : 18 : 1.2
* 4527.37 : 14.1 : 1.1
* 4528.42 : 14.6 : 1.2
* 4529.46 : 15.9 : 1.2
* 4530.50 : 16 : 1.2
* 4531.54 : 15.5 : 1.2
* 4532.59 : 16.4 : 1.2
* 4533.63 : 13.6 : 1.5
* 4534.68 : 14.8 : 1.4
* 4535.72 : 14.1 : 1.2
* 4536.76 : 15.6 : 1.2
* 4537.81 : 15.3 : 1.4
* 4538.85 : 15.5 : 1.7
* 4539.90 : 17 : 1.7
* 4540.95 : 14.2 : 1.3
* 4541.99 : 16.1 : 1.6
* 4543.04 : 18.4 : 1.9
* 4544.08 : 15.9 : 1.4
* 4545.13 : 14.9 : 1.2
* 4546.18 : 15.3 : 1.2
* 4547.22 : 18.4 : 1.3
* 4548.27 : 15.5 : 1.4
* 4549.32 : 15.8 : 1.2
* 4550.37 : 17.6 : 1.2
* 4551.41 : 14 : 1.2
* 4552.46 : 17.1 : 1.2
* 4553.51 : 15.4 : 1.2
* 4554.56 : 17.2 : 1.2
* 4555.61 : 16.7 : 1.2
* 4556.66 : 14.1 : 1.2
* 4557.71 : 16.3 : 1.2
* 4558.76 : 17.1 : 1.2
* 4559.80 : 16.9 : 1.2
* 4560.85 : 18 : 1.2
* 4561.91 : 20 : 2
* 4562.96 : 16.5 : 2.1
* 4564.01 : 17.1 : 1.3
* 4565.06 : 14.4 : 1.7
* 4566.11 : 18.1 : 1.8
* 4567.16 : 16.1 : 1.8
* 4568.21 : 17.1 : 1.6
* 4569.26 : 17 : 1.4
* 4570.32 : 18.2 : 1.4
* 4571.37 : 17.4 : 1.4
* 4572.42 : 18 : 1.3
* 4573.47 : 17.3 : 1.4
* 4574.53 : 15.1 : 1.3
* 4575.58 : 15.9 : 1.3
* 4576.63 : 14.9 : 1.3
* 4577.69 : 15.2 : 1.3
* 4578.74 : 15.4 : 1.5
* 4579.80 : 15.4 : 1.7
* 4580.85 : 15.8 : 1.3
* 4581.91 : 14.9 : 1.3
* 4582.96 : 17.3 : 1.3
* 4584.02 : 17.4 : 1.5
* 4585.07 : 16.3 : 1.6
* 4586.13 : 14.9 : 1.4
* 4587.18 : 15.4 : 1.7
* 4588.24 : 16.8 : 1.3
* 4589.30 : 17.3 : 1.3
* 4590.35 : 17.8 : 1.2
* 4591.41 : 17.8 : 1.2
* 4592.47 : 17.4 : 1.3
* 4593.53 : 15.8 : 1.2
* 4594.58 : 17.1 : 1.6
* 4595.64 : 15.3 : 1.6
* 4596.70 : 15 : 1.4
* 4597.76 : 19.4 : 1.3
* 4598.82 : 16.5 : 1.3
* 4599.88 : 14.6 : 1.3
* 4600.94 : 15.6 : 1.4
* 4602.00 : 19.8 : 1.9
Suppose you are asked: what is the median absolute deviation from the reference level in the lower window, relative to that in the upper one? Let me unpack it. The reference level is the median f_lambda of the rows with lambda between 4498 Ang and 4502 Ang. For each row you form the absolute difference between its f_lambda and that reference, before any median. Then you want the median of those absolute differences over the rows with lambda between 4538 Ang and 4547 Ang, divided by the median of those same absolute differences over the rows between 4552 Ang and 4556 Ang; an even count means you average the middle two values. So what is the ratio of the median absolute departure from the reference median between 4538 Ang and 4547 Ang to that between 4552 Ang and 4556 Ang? 1.00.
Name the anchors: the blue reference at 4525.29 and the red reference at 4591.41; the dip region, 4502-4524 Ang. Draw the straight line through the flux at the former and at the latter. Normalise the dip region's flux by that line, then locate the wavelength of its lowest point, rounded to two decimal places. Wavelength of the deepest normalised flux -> 4523.20 Ang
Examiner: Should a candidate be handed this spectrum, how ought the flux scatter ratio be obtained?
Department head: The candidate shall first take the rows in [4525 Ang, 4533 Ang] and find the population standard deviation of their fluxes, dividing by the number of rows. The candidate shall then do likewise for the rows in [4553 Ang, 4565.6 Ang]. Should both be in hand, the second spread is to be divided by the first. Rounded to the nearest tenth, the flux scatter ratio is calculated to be 1.4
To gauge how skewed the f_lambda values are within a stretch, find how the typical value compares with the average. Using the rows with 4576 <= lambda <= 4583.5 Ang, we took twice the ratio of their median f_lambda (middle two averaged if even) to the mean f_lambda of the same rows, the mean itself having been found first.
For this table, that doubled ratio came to 1.980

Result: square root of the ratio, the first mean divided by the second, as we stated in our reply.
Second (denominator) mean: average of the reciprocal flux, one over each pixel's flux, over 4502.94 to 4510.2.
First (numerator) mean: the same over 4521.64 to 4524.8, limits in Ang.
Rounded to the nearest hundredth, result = 1.01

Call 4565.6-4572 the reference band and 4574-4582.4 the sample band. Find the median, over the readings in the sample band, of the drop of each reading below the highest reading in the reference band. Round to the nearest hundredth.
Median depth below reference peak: 2.90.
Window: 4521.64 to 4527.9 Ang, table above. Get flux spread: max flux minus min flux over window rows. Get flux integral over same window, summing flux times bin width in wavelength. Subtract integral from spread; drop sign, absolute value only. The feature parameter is 95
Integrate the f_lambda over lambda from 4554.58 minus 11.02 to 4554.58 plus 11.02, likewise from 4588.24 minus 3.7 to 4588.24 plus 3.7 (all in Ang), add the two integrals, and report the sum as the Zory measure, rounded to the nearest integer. 484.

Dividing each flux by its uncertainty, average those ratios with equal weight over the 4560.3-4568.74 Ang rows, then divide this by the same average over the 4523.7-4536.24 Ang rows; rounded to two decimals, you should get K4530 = 0.83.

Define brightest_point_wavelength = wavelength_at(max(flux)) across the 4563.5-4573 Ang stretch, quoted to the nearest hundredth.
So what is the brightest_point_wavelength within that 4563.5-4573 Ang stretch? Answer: 4570.32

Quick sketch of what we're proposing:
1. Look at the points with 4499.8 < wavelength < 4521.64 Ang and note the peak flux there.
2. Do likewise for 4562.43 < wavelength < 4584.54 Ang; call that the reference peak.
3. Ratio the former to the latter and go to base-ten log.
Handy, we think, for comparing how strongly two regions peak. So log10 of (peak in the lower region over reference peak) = 0.014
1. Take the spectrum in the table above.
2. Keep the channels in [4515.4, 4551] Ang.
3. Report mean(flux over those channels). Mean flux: 16.0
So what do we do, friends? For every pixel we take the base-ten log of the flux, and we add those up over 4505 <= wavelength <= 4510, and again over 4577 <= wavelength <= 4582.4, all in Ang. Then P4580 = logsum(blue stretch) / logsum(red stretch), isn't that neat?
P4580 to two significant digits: 1.0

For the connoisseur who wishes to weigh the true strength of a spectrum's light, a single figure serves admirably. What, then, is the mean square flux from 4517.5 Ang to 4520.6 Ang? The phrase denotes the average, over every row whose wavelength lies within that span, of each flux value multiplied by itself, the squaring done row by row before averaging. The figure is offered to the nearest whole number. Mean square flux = 294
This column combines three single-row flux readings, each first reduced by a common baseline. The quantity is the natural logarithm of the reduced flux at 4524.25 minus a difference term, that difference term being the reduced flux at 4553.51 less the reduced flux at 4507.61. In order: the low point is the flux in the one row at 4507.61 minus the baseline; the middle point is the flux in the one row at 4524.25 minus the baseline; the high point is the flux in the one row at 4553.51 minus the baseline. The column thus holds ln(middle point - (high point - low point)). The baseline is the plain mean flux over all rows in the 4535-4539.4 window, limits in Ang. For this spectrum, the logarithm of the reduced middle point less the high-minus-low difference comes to 0.7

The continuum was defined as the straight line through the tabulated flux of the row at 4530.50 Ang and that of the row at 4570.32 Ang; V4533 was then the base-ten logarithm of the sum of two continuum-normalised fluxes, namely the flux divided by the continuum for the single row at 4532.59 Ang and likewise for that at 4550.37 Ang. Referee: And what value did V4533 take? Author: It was 0.311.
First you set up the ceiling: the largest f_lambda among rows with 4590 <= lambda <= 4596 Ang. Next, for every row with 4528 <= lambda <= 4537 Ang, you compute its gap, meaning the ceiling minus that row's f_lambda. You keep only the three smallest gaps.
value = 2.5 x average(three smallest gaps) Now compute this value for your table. 4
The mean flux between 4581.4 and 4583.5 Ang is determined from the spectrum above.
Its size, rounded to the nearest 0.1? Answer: 16.1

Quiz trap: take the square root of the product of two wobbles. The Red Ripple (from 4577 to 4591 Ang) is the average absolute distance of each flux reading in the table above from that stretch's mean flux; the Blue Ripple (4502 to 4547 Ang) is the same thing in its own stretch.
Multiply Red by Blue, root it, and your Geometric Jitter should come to 0.99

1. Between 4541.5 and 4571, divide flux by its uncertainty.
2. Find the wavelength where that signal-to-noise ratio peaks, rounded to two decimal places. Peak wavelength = 4560.85 Ang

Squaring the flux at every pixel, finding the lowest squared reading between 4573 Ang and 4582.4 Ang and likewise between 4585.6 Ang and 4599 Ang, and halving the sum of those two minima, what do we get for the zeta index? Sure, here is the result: 222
